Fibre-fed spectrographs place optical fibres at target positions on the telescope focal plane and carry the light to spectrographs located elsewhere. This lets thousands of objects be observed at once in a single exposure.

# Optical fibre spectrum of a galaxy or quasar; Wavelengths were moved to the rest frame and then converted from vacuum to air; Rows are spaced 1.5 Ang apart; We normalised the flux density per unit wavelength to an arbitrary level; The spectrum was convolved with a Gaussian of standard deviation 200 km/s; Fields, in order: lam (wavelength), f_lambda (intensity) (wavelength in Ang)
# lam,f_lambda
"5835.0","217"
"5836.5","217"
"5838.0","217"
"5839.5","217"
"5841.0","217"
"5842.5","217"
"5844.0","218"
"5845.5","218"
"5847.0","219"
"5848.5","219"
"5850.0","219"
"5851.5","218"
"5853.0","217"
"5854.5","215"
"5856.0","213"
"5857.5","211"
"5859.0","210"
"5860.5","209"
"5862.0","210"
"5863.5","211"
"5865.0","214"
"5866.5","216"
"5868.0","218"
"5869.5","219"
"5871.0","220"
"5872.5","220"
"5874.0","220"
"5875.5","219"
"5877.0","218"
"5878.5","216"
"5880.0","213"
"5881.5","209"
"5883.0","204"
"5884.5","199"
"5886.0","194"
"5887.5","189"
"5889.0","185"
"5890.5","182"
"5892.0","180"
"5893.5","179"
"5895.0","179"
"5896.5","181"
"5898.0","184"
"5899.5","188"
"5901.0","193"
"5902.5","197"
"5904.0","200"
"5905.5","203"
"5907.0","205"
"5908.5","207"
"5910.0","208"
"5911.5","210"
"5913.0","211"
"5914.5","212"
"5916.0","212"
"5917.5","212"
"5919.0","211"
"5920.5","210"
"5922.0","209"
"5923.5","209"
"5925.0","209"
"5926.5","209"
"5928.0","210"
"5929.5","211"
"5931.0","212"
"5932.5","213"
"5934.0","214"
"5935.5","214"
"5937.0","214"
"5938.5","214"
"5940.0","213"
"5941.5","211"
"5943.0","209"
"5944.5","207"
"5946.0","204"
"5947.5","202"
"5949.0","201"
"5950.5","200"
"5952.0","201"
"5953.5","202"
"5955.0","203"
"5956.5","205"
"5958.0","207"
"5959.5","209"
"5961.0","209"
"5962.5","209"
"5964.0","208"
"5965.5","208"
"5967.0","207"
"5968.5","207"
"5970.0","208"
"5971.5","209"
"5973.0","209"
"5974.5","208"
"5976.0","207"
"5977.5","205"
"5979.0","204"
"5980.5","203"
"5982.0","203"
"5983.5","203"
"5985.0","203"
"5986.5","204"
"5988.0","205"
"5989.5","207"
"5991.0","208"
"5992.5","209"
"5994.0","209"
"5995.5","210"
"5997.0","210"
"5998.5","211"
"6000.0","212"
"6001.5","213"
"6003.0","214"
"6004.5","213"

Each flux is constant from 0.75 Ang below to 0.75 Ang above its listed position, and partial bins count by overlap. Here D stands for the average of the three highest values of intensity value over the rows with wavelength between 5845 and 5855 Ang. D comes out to 219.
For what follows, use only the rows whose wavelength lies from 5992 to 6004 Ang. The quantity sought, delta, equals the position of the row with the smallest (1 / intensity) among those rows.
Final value 6003.0 Ang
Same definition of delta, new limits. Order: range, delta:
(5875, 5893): 5875.5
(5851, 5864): 5851.5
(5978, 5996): 5995.5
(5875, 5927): 5875.5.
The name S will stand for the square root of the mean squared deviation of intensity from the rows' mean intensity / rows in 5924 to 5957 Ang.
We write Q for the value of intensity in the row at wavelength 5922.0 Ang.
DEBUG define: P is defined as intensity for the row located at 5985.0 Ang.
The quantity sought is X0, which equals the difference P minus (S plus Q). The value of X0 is -11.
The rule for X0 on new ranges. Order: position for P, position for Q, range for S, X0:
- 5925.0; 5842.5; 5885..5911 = -18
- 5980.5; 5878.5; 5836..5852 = -14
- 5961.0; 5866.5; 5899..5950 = -13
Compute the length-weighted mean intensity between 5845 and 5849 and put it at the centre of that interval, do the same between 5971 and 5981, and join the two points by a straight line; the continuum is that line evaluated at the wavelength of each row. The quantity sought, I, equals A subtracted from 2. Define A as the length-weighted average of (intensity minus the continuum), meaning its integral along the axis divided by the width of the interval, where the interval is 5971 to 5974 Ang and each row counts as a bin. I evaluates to 0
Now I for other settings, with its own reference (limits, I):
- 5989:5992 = -1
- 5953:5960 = 5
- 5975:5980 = 3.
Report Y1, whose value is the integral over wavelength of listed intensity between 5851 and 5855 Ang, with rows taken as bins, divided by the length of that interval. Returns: 217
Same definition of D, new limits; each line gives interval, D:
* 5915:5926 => 212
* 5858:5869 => 216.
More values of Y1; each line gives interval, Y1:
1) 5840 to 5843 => 217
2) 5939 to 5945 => 210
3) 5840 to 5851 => 218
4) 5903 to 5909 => 203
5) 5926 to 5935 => 212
